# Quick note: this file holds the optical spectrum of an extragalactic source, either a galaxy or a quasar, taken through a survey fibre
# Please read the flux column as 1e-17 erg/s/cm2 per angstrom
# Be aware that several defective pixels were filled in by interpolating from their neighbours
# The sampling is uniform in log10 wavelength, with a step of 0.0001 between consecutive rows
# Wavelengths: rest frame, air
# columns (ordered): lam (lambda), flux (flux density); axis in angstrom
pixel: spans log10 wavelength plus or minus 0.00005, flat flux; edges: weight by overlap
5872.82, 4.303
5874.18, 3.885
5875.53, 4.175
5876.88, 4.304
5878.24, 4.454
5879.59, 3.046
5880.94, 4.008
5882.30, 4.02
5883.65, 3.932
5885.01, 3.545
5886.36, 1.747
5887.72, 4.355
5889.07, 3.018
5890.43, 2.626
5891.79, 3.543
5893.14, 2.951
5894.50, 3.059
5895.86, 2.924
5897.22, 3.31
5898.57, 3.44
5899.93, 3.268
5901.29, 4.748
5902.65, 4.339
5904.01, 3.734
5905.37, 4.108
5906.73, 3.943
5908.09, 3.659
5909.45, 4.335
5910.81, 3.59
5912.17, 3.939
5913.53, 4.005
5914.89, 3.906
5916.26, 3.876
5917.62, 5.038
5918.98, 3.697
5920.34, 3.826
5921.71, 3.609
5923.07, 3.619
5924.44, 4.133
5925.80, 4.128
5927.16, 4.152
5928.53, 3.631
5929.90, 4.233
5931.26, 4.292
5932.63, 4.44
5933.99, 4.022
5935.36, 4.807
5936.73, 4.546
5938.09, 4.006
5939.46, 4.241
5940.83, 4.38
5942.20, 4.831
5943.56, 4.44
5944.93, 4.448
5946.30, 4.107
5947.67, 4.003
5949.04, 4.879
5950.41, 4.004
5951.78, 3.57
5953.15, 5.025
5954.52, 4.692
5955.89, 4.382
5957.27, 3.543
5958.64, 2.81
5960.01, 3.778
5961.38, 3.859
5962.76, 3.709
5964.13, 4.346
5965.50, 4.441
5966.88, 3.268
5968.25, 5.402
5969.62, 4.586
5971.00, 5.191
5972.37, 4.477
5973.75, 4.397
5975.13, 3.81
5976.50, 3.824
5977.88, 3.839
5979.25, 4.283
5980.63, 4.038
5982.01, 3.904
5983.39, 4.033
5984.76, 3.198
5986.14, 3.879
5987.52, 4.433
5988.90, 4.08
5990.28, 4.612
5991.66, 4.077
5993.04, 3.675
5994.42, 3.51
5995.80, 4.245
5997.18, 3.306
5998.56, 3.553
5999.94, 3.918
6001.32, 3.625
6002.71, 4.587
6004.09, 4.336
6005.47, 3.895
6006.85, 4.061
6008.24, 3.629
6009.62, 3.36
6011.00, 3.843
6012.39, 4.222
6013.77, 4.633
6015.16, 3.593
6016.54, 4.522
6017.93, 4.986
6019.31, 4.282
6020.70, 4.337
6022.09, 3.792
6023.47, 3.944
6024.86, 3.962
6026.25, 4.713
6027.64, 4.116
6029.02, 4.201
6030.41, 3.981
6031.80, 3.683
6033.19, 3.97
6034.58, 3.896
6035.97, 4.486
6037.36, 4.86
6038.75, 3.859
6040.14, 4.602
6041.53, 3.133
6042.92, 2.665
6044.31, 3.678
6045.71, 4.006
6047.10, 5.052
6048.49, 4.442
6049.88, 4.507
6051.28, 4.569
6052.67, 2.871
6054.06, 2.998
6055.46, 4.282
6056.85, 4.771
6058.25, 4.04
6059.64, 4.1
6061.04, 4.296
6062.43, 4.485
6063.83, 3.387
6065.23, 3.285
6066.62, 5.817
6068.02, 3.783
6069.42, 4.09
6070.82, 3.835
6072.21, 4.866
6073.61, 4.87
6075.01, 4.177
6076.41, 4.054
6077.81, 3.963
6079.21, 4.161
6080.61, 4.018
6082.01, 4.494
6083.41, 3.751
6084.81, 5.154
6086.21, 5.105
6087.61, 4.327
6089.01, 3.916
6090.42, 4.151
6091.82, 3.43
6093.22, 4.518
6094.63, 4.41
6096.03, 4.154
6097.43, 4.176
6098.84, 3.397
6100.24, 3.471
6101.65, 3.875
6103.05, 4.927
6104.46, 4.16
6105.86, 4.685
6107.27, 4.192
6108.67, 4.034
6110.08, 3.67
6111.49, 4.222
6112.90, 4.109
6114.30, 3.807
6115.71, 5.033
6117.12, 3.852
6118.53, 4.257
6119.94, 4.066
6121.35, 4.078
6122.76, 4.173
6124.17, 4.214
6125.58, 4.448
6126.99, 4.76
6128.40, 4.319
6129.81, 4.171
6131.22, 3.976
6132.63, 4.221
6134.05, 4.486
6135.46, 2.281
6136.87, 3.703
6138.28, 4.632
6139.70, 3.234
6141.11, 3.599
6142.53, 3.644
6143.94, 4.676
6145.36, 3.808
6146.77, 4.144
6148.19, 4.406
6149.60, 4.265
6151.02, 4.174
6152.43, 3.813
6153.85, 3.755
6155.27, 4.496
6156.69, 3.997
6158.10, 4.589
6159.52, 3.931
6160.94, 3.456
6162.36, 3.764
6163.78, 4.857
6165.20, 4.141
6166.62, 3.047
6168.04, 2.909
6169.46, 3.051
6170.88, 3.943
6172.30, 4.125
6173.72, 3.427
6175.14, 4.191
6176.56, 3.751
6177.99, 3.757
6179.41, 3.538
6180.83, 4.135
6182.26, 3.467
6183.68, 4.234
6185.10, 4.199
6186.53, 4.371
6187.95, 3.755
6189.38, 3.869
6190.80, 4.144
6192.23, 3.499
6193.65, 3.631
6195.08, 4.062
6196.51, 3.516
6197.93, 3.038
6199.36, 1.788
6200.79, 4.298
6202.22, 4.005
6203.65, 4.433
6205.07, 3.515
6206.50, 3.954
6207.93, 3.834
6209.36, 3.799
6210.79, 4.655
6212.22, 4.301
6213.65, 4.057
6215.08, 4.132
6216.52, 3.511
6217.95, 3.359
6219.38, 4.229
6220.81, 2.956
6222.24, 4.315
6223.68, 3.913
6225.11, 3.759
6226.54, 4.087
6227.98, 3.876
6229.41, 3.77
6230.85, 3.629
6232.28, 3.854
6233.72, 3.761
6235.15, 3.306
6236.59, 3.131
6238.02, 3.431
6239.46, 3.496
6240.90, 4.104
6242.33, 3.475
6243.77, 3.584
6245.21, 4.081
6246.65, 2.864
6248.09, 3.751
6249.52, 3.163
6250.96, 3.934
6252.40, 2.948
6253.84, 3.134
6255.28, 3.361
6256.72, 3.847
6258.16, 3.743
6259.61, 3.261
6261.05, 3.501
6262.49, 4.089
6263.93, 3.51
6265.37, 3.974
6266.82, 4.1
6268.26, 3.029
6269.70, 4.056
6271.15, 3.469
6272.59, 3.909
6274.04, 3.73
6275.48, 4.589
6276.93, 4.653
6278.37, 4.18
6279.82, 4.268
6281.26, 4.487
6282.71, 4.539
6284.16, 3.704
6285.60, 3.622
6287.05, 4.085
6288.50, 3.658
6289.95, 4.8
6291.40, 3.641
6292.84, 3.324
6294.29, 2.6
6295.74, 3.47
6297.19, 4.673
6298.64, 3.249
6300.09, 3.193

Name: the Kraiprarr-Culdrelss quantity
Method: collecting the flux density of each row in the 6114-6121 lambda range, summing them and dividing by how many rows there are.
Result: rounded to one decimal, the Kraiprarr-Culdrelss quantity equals 4.2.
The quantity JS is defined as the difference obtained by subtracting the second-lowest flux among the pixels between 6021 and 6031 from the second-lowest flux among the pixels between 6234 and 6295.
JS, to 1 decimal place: -1.1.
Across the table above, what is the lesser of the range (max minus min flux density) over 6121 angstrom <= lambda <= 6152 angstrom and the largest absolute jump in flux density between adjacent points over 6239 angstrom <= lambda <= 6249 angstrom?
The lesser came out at 1.2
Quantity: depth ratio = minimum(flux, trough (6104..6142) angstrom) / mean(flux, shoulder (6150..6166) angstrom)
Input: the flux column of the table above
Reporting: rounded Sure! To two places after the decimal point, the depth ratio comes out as 0.56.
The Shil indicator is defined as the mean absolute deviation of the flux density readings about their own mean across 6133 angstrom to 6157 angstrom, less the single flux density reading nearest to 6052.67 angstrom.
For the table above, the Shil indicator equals -2.4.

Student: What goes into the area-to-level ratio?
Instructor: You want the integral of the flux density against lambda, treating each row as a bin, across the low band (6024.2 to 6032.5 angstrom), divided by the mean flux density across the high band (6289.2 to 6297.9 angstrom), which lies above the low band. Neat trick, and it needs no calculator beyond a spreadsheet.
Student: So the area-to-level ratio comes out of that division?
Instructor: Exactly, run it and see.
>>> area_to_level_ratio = 9.1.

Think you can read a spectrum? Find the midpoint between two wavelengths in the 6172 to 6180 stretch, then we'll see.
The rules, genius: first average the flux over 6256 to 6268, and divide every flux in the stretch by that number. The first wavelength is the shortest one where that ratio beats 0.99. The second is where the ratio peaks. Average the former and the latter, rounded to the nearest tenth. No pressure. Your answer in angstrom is 6173.7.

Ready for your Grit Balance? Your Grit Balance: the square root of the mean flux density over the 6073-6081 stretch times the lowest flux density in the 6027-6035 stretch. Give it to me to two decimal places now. 3.94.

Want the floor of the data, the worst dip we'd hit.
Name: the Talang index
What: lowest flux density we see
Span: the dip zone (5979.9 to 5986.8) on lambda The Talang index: 3.198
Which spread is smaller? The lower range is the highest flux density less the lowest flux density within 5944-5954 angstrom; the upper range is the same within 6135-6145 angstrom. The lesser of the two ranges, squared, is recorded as 2.1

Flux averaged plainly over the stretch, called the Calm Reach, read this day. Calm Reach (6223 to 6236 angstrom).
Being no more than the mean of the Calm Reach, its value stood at 3.77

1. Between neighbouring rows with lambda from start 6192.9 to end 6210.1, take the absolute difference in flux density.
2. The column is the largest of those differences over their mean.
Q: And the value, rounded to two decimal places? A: 3.71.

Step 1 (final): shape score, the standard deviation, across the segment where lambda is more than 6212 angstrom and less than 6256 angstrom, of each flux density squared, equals 3.0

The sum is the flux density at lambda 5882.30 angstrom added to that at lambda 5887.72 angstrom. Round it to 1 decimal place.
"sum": 8.4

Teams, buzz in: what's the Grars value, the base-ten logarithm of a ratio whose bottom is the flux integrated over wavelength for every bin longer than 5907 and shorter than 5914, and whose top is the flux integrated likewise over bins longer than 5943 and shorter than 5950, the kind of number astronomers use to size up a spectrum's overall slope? 0.05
